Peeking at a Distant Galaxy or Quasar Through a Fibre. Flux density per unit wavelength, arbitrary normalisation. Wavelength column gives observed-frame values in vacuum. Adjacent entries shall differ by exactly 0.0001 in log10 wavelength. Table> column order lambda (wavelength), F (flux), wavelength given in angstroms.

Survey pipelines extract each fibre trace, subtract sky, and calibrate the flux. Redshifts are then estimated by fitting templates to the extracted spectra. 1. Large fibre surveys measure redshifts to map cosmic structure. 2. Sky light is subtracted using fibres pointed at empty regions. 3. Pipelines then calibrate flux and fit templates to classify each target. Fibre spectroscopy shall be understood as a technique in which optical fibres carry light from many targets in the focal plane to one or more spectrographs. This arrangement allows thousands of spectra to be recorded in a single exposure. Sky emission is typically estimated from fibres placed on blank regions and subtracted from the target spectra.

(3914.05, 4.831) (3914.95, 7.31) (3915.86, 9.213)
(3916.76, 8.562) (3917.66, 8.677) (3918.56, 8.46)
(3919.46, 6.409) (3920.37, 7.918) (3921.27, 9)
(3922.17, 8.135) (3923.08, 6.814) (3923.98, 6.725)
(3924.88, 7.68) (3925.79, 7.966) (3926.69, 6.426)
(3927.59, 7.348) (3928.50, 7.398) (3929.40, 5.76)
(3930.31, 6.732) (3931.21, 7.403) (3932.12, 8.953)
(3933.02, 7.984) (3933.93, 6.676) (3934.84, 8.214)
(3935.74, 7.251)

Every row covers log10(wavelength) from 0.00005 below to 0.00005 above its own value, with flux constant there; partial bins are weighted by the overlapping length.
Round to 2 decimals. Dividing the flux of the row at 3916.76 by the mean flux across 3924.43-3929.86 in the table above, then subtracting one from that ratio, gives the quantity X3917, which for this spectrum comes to 0.21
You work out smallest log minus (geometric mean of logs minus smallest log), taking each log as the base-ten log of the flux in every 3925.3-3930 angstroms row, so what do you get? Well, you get 0.68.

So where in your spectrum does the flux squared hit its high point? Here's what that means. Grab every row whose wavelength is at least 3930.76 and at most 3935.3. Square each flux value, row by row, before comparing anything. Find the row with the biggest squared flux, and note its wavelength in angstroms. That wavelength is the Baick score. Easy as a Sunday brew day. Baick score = 3932.12 angstroms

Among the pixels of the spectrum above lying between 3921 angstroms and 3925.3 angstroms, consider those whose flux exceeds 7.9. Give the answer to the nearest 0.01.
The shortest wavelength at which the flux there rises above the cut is 3921.27 angstroms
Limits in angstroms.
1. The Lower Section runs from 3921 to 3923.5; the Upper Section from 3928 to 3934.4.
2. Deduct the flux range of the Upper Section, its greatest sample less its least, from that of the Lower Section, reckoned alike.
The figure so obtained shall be -1.0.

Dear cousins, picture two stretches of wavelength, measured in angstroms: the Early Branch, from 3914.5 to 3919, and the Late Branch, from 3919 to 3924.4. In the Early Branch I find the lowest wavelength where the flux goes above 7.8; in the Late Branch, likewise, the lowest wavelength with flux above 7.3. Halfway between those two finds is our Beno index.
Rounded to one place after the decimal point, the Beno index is 3918.1 angstroms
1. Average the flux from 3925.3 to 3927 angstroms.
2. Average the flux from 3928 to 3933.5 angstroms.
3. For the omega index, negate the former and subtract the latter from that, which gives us -14.6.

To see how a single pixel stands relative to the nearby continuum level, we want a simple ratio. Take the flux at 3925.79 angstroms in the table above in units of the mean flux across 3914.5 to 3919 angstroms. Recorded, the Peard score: 0.94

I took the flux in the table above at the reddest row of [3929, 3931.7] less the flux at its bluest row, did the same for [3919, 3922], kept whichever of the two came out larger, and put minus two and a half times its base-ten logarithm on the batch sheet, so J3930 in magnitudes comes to -1.0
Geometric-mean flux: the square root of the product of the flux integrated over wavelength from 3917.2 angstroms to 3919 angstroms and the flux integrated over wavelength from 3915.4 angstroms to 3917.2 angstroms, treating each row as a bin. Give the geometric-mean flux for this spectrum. 15.7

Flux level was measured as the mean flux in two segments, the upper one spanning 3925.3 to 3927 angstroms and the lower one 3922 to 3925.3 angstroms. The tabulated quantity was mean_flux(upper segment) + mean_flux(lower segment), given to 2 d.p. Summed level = 14.53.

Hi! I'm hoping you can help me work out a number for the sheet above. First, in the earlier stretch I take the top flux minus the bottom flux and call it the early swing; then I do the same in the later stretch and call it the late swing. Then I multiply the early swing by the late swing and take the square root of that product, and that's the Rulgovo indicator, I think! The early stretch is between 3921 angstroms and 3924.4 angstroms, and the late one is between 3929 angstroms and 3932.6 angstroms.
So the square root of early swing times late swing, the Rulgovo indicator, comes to 2.70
